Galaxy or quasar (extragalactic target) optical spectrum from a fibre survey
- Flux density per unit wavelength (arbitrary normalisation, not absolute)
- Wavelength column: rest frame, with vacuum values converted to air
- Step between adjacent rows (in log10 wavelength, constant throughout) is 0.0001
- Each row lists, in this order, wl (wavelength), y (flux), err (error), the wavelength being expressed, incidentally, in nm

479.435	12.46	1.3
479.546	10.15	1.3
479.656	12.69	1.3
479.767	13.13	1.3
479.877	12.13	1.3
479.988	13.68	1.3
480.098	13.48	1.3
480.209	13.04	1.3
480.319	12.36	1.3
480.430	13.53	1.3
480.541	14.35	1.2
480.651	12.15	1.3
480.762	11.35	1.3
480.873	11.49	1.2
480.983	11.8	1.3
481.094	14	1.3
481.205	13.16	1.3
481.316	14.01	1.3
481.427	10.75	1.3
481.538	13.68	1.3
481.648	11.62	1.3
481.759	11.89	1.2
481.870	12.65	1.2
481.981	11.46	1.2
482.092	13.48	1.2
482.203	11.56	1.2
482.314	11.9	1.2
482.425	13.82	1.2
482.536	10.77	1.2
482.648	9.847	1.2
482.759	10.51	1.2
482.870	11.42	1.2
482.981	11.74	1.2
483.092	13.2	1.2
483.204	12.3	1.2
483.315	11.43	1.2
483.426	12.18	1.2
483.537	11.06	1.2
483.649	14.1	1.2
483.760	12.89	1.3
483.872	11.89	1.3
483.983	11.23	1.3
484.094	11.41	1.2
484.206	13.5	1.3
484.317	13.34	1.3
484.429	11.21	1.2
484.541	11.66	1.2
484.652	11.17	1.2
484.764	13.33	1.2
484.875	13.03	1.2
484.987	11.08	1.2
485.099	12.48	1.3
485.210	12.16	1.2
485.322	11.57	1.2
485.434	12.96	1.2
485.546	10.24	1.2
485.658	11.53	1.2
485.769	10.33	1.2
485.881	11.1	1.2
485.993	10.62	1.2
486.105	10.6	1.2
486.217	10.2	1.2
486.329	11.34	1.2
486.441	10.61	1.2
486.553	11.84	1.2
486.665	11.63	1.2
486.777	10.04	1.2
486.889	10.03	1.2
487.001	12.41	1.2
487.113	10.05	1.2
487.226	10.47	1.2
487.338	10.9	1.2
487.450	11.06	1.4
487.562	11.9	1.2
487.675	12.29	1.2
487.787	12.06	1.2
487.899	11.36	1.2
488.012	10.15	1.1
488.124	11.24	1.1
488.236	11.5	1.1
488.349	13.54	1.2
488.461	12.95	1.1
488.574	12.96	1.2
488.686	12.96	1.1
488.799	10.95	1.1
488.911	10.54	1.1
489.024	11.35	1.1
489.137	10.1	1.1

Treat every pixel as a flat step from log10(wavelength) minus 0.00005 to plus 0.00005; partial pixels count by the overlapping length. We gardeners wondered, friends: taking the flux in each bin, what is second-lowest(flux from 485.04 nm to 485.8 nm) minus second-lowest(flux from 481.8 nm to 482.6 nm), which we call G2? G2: -1.1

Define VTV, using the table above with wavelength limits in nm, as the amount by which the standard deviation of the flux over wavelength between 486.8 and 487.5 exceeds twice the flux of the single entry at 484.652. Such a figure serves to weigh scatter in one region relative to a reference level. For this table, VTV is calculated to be -21.5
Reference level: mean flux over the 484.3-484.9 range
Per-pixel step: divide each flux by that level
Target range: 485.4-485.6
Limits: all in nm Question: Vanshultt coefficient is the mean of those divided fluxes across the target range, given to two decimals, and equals 0.94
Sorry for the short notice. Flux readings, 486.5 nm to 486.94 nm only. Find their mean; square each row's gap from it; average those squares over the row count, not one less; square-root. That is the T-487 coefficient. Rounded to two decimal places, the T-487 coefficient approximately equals 0.85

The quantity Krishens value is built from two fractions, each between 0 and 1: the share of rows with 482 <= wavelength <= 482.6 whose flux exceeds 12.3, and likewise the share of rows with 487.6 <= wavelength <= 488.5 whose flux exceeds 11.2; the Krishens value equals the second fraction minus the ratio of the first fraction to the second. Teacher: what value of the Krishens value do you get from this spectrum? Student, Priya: 0.42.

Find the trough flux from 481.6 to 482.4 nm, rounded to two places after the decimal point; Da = 11.46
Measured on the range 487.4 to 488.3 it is 10.15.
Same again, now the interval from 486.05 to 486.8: 10.04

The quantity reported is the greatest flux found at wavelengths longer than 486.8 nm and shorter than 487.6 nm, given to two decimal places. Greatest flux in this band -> 12.41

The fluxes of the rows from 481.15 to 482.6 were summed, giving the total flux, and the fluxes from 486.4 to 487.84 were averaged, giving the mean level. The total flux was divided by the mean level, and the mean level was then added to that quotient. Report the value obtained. 25.6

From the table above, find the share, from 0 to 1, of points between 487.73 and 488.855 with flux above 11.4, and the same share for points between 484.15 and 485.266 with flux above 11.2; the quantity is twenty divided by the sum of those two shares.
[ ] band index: 14.3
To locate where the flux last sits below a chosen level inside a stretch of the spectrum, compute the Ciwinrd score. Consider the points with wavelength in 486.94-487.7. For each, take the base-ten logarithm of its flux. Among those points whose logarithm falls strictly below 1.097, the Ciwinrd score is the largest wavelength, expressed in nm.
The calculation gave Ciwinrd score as 487.675 nm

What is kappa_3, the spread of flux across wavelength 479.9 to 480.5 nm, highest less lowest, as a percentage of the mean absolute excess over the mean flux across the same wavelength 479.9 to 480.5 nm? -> 319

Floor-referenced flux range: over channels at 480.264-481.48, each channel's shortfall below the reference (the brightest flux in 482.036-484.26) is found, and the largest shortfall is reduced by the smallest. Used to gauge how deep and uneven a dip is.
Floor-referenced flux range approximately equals 3.6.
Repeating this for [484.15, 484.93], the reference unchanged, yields 2.3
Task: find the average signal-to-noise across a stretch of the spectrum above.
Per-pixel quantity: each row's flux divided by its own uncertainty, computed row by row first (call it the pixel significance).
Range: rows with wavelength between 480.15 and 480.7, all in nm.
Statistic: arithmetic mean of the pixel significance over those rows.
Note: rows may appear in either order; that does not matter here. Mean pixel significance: 10.3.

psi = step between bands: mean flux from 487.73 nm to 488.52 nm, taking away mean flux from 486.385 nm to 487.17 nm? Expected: 0.9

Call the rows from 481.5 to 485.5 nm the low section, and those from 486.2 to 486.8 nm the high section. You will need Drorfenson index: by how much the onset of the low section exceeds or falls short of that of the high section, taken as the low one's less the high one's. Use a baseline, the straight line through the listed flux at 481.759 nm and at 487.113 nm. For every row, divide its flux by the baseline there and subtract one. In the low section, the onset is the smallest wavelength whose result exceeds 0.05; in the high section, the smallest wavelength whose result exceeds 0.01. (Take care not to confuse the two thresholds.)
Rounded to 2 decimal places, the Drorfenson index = -4.79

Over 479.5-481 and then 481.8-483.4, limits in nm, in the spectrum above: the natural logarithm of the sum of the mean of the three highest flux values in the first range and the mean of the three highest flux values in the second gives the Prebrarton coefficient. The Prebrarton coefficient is 3.31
